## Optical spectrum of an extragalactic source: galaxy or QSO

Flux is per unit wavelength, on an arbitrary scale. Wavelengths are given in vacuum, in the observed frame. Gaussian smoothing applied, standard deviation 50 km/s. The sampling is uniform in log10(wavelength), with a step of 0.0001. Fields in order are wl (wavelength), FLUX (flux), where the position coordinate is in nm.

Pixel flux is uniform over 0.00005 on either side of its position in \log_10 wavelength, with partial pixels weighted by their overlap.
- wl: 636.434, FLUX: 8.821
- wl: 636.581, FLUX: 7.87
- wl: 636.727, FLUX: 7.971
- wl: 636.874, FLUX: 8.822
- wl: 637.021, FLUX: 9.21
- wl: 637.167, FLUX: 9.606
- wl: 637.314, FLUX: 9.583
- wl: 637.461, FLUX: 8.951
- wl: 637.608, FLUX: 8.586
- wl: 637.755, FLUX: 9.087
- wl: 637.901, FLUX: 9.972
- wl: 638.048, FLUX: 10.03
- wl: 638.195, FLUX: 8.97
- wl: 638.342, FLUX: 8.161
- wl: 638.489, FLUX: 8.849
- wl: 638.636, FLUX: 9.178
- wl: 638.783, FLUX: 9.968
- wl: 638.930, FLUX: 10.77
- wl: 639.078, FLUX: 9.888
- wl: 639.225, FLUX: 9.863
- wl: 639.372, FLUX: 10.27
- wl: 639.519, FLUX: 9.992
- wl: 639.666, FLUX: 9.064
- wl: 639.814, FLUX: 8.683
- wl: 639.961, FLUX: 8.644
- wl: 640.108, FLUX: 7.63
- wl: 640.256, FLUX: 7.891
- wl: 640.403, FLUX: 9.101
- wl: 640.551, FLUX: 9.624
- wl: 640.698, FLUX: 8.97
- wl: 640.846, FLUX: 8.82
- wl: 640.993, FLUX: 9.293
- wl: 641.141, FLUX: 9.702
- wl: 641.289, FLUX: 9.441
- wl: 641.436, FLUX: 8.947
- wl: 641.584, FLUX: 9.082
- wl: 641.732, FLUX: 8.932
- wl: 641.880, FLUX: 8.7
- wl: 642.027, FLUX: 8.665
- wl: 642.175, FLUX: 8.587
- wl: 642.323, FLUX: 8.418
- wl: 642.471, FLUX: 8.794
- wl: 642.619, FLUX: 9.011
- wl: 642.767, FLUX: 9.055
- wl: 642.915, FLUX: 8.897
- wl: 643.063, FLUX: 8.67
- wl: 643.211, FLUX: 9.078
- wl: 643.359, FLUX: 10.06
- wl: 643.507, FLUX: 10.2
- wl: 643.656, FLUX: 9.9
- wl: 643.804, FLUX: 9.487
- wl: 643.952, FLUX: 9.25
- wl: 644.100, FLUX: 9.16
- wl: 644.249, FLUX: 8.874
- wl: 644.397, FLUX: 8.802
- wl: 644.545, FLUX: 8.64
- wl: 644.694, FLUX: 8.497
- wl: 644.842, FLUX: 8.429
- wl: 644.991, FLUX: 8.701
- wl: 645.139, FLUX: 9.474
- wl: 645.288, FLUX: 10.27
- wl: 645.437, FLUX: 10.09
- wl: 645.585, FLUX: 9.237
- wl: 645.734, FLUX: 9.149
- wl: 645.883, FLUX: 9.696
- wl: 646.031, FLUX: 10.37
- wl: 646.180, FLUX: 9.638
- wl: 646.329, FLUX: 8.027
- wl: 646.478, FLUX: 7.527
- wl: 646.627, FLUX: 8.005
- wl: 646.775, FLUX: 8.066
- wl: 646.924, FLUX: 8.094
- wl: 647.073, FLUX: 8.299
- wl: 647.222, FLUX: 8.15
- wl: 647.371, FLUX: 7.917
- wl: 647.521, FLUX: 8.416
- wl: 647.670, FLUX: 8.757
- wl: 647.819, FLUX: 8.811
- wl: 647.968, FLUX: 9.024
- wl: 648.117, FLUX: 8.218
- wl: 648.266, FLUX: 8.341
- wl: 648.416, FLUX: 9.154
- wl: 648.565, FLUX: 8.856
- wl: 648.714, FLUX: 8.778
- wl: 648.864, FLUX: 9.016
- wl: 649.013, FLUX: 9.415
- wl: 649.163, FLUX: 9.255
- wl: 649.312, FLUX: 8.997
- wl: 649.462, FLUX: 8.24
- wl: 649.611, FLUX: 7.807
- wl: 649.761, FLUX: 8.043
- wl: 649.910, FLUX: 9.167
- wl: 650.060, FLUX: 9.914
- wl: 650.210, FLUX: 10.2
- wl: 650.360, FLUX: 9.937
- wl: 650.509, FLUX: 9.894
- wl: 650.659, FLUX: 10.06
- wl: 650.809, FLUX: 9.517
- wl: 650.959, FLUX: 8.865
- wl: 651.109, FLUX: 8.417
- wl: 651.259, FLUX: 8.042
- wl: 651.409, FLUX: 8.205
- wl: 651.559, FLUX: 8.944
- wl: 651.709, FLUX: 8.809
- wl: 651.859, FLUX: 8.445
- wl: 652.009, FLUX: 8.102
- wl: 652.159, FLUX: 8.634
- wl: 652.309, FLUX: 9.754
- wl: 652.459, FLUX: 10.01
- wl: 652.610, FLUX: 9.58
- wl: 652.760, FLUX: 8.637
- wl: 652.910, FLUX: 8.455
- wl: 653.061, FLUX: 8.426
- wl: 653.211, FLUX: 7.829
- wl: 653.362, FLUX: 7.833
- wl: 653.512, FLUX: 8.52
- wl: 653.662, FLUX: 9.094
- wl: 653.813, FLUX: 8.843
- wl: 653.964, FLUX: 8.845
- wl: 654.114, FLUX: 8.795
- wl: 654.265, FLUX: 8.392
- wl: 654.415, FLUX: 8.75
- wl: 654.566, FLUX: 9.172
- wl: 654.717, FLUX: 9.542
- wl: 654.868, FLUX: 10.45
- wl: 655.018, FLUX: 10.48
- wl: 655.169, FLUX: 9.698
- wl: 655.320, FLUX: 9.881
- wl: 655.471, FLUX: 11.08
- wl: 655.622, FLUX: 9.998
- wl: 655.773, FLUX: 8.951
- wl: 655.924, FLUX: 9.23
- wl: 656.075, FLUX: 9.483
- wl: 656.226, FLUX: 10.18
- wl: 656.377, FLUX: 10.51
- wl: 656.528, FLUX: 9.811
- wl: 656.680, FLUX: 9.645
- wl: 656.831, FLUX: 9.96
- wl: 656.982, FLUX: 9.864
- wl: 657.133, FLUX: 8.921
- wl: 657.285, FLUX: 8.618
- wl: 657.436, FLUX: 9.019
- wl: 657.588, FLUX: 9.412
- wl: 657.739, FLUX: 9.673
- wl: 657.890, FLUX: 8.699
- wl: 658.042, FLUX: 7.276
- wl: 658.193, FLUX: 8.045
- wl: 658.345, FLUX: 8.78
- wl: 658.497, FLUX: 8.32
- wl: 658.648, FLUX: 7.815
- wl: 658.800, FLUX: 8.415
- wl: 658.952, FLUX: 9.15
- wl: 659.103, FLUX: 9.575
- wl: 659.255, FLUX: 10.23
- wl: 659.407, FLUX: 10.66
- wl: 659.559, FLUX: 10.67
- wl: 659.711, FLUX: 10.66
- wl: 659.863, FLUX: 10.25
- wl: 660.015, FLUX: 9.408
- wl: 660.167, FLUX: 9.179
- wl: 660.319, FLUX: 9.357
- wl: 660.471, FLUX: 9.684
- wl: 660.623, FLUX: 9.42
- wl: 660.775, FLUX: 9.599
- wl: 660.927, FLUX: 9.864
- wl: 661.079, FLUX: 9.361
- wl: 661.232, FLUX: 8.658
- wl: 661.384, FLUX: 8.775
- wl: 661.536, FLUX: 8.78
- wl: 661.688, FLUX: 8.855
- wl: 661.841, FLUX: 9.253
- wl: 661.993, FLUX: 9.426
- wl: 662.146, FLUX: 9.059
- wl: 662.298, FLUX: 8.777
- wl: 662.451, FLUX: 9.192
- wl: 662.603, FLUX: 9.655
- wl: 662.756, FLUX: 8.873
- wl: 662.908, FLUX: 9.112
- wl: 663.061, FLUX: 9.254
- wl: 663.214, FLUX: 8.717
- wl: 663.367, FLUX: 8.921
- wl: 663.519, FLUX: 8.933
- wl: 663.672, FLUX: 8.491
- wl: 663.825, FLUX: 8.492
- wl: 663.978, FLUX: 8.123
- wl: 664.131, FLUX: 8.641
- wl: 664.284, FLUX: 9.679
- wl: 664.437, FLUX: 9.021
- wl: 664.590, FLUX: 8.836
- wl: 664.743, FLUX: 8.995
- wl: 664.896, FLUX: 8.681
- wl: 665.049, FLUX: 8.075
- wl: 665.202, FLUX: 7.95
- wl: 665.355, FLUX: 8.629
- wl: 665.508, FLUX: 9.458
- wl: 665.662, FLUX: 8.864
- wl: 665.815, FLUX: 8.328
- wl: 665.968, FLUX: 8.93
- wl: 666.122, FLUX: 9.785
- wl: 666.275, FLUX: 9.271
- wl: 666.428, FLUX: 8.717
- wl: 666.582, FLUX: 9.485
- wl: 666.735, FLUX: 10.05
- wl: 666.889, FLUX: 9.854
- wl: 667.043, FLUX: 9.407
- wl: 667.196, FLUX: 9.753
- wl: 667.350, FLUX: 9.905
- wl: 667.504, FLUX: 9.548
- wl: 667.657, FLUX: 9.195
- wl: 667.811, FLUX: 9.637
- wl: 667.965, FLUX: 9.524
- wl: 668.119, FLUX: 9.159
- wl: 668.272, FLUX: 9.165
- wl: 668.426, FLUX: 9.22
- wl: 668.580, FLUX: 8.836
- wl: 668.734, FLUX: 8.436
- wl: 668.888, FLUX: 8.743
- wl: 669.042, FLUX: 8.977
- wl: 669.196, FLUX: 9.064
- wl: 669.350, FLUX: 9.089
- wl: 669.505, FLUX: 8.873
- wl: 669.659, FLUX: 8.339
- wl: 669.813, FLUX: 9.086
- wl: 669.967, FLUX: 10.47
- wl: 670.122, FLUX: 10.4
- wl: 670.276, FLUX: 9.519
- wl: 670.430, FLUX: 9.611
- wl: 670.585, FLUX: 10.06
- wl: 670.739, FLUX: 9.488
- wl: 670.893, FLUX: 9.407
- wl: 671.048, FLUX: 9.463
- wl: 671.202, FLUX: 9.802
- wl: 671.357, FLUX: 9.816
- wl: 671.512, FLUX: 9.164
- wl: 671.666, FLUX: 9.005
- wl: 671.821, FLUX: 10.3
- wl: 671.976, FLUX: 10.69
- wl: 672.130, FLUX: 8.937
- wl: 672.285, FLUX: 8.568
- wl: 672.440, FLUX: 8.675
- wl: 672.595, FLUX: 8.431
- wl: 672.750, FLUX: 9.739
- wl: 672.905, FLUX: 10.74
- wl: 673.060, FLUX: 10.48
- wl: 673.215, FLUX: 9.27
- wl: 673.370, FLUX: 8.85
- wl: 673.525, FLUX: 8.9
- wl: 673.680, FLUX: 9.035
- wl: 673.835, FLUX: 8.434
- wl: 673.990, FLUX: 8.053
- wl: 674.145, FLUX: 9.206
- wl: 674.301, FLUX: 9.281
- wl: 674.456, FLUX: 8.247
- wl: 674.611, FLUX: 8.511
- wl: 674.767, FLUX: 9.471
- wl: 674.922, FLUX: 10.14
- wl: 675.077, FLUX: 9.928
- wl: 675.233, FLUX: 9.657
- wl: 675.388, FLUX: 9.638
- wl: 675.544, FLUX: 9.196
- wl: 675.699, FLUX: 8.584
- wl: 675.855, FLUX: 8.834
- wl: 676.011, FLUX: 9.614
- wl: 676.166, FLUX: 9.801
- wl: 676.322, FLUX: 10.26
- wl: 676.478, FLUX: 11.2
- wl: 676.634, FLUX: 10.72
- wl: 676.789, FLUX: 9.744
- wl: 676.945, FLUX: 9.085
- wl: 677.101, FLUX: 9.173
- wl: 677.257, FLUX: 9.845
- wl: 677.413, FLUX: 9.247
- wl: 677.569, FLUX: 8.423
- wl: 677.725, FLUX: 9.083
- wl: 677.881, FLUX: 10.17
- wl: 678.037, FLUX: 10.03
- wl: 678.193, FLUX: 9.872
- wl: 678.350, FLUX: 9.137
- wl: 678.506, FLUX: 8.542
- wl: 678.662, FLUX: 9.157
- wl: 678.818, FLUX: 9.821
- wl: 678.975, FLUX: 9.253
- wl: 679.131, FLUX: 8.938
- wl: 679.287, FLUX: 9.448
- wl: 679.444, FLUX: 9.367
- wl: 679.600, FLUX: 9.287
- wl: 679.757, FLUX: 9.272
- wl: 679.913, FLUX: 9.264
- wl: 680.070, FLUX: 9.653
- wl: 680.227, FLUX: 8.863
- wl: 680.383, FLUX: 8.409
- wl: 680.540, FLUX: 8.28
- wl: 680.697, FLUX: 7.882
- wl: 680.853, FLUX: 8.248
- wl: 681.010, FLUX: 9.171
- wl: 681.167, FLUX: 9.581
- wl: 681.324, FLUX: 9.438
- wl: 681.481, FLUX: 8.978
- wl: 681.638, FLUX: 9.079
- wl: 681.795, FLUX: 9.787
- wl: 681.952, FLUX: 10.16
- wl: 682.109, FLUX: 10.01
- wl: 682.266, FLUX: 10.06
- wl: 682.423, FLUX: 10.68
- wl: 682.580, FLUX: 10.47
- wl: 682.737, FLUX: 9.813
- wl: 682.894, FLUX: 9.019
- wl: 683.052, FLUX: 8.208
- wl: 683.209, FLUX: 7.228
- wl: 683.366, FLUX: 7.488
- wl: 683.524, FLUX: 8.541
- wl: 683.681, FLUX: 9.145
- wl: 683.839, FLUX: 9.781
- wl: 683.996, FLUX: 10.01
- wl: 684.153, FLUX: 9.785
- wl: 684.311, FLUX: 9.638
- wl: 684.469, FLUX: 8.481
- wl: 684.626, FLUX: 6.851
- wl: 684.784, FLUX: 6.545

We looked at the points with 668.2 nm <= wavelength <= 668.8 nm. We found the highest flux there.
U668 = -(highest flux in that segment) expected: -9.22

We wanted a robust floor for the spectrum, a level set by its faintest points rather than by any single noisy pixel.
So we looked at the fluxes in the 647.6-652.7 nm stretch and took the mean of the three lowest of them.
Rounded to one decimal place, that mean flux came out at 8.0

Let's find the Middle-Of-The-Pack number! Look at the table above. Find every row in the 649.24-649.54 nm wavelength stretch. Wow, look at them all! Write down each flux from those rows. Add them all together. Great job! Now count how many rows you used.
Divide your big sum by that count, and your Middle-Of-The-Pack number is 8.6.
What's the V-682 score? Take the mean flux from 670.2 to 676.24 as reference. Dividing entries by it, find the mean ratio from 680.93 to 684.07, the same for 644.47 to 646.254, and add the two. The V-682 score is 2.00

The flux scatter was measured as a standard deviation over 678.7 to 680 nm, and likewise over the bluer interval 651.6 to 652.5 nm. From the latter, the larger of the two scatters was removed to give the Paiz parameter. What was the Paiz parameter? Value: 0.000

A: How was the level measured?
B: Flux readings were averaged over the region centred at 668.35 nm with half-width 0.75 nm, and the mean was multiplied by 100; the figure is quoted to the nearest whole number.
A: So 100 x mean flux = 909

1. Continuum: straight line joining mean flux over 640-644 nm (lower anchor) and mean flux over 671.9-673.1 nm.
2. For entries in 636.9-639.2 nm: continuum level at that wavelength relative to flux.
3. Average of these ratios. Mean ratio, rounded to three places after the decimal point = 0.961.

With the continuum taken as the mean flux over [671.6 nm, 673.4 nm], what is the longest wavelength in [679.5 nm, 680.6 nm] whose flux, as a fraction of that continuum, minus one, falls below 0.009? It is 680.540 nm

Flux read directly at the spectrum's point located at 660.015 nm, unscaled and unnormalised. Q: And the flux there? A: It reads 9.408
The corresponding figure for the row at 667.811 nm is 9.637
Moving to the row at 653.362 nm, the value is 7.833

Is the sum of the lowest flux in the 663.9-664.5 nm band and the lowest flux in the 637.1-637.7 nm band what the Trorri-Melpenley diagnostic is 16.7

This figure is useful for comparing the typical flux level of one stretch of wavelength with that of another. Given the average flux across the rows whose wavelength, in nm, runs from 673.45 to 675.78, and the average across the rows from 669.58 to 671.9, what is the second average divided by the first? 1.06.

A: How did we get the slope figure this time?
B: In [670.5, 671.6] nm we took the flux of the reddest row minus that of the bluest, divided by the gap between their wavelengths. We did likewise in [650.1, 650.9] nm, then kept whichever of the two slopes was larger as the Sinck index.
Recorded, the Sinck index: -1.0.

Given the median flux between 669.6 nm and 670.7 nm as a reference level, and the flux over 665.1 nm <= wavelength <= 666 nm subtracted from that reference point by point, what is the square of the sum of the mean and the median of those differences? 3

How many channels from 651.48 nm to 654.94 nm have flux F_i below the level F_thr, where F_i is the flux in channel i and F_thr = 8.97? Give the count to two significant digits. 16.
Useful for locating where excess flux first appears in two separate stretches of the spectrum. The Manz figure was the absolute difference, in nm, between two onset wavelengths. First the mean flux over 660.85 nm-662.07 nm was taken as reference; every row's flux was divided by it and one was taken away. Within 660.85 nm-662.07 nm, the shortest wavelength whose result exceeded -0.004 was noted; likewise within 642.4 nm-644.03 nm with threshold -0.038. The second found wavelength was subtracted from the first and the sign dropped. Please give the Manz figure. 18.46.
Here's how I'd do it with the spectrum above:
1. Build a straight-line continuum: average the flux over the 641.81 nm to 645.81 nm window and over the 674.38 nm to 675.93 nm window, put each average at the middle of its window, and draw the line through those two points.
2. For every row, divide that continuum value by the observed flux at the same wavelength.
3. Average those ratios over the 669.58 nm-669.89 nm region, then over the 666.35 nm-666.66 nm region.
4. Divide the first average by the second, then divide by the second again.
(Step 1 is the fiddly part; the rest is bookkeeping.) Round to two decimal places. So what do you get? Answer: 1.03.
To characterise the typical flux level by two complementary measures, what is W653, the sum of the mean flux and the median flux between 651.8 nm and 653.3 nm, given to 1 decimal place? 17.3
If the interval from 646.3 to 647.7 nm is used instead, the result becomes 16.2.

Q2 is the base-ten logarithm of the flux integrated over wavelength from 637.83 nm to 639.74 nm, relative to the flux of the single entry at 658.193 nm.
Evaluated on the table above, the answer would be 0.36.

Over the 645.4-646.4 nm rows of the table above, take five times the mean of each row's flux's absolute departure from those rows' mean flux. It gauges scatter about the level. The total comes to 2.8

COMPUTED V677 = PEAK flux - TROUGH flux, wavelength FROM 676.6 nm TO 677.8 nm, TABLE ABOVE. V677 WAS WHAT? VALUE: 2.3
